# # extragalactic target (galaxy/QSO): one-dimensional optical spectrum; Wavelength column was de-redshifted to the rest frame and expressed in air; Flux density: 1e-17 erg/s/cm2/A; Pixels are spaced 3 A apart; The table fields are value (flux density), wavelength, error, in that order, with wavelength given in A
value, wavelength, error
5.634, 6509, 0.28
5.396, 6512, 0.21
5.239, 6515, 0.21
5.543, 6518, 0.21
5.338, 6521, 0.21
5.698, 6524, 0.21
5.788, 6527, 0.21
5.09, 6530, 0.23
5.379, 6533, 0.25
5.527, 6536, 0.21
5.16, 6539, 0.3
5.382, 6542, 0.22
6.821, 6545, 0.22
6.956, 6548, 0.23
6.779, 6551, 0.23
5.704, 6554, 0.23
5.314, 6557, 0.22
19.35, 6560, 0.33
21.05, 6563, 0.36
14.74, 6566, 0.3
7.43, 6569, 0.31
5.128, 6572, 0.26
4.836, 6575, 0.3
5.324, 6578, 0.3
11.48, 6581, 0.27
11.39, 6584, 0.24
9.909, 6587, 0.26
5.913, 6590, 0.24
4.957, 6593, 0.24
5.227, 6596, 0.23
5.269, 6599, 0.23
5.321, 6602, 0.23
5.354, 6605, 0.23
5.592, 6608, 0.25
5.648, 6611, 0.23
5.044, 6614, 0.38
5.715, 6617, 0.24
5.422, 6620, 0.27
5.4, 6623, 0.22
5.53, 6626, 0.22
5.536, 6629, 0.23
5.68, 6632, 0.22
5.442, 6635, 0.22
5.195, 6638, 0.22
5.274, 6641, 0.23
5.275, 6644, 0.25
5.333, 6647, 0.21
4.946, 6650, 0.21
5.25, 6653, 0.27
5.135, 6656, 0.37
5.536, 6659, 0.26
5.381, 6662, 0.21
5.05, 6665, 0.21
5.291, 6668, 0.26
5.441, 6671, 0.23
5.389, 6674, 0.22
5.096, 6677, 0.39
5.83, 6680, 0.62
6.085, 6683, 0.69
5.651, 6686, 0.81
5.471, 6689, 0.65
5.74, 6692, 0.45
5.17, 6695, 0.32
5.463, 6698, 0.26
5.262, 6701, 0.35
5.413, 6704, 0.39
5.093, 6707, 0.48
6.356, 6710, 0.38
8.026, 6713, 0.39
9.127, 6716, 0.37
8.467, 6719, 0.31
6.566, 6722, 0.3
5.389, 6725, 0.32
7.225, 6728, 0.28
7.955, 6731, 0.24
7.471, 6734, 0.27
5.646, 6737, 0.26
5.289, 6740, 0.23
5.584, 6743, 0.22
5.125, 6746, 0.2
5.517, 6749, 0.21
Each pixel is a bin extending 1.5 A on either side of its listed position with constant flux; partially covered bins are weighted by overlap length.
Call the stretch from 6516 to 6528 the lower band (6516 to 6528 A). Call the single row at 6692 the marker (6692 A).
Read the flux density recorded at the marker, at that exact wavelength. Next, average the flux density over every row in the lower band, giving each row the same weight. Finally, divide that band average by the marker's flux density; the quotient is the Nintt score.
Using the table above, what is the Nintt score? 1.0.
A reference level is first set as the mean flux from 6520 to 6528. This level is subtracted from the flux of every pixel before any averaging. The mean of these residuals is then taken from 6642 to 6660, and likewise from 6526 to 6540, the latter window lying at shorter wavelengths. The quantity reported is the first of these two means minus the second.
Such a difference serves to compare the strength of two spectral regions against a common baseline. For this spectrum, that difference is -0.14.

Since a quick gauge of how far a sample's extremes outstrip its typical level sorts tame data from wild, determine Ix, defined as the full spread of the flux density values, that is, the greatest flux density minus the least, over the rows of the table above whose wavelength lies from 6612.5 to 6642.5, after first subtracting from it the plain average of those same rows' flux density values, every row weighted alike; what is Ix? -4.8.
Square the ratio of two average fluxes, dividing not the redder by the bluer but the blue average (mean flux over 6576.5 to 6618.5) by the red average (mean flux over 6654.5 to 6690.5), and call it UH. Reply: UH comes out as 1.5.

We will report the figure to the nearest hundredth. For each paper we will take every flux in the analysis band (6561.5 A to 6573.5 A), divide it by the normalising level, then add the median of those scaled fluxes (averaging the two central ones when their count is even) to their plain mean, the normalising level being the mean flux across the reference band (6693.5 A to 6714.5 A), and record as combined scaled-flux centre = 3.98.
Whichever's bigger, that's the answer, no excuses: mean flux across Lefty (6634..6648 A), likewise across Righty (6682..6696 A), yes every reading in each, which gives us 5.6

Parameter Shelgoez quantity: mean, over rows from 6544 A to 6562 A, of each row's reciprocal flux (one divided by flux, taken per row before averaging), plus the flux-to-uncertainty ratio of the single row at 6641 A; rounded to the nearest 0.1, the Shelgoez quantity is 23.1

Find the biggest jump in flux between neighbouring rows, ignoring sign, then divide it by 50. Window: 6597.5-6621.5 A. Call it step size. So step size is 0.013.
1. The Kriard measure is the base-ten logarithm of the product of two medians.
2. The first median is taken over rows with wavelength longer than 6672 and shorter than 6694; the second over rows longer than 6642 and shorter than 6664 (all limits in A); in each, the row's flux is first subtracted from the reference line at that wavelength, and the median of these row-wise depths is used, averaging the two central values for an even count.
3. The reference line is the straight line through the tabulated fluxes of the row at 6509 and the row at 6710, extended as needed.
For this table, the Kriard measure -0.28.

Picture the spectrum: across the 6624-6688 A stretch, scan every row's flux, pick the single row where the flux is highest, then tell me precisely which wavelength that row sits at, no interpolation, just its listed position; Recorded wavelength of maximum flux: 6683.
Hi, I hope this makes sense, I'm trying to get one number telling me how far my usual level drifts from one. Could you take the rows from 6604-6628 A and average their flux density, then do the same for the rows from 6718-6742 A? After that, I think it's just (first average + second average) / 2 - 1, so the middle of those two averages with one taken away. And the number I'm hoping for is 5.1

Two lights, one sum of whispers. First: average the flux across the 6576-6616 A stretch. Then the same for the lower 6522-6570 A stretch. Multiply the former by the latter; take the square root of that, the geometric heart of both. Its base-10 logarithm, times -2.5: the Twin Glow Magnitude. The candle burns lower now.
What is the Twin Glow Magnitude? -2.17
